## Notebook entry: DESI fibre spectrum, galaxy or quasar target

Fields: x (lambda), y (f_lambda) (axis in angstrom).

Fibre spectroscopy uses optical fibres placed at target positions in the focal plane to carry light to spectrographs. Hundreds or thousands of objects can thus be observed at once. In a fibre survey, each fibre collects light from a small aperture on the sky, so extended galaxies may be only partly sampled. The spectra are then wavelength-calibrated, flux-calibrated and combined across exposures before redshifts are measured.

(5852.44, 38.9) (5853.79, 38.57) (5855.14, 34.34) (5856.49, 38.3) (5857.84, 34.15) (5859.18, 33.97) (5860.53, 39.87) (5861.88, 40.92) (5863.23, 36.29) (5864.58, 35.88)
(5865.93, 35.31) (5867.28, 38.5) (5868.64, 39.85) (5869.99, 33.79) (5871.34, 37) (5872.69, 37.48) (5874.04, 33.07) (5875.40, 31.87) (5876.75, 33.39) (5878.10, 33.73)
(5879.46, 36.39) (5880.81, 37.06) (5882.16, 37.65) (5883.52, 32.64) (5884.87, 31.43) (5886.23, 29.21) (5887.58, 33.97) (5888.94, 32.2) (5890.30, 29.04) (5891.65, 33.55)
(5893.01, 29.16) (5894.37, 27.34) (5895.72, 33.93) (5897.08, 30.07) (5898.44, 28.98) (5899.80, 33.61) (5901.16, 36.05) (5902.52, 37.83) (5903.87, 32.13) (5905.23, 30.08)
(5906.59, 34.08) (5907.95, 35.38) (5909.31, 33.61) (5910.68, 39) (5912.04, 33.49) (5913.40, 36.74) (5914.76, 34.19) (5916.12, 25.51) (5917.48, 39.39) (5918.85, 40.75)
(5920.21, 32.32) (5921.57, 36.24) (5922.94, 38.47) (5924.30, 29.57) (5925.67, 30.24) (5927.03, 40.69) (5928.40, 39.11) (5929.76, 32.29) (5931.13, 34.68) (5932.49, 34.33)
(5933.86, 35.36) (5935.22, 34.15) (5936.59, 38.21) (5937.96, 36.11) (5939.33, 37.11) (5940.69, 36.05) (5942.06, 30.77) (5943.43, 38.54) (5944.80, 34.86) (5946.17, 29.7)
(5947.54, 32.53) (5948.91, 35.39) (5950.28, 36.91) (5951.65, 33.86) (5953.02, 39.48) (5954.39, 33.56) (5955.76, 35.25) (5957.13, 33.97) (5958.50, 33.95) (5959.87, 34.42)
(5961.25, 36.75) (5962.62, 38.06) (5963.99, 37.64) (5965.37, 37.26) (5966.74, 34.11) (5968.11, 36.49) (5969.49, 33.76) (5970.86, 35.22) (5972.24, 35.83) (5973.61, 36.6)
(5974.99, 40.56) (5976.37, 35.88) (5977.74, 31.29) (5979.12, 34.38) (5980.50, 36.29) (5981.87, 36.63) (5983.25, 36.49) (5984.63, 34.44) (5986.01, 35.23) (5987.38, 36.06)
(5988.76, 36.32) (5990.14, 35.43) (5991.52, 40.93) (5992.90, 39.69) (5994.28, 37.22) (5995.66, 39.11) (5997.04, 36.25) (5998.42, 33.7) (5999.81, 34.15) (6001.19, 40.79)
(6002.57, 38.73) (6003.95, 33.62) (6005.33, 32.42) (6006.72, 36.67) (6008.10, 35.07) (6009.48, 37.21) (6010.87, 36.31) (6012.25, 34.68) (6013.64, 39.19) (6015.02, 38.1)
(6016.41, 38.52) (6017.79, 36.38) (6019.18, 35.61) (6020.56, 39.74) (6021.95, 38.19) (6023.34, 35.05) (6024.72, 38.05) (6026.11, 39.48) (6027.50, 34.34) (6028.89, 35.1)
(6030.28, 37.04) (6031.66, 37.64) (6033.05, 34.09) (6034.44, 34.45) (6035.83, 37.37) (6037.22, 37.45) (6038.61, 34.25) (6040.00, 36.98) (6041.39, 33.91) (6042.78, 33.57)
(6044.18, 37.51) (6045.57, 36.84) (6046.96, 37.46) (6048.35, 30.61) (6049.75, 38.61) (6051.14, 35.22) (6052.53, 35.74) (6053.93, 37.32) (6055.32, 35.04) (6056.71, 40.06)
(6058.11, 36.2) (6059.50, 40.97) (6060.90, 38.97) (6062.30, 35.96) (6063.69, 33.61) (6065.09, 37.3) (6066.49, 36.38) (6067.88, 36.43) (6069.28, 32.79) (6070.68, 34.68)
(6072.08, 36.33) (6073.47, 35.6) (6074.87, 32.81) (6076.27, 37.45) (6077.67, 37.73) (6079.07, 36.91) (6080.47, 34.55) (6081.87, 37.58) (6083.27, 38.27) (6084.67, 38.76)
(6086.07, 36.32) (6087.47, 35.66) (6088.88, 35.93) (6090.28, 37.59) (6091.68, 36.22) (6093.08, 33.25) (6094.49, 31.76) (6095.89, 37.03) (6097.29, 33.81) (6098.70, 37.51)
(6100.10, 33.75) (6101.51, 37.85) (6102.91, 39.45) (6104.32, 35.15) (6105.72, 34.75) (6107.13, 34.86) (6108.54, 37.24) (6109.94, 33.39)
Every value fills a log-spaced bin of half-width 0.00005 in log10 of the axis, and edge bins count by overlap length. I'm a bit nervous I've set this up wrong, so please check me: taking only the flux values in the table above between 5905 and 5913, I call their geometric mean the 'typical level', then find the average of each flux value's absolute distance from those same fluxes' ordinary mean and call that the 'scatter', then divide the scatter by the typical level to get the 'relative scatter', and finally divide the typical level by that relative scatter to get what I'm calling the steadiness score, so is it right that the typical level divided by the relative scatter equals 601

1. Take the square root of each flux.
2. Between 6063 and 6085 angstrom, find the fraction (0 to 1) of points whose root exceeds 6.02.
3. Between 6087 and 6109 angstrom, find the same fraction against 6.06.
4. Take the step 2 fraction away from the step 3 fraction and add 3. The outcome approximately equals 2.75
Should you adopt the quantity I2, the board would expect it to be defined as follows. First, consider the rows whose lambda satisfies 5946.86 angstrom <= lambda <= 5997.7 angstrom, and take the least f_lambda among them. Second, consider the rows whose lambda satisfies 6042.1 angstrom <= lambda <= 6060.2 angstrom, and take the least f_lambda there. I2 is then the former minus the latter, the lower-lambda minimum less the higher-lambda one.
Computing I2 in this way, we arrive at 0.7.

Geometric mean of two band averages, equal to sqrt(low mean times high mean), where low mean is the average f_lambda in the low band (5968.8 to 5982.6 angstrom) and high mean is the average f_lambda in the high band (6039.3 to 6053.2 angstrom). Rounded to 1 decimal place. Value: 35.6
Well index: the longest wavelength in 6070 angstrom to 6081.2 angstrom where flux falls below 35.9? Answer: 6080.47 angstrom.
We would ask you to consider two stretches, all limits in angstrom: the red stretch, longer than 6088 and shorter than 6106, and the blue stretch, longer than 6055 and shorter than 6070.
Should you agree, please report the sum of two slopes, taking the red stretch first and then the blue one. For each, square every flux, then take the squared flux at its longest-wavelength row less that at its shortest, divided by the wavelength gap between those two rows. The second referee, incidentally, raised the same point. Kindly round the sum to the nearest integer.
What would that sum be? -16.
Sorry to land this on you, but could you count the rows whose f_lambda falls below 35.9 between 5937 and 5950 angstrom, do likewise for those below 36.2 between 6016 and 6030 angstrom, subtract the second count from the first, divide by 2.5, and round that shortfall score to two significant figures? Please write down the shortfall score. 0.40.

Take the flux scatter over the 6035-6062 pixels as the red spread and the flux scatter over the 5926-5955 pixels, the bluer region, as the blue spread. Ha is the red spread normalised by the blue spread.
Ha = 0.85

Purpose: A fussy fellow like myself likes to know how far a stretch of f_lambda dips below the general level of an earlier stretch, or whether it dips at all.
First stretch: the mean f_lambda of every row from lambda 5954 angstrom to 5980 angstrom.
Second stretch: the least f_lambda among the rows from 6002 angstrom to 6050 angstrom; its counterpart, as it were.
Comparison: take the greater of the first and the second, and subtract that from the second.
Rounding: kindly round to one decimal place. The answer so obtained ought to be -4.9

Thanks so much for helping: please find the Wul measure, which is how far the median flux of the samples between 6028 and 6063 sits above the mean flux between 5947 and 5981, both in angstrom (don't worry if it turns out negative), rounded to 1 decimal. 1.3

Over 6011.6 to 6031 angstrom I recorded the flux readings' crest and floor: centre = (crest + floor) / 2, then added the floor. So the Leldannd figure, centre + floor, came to 71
